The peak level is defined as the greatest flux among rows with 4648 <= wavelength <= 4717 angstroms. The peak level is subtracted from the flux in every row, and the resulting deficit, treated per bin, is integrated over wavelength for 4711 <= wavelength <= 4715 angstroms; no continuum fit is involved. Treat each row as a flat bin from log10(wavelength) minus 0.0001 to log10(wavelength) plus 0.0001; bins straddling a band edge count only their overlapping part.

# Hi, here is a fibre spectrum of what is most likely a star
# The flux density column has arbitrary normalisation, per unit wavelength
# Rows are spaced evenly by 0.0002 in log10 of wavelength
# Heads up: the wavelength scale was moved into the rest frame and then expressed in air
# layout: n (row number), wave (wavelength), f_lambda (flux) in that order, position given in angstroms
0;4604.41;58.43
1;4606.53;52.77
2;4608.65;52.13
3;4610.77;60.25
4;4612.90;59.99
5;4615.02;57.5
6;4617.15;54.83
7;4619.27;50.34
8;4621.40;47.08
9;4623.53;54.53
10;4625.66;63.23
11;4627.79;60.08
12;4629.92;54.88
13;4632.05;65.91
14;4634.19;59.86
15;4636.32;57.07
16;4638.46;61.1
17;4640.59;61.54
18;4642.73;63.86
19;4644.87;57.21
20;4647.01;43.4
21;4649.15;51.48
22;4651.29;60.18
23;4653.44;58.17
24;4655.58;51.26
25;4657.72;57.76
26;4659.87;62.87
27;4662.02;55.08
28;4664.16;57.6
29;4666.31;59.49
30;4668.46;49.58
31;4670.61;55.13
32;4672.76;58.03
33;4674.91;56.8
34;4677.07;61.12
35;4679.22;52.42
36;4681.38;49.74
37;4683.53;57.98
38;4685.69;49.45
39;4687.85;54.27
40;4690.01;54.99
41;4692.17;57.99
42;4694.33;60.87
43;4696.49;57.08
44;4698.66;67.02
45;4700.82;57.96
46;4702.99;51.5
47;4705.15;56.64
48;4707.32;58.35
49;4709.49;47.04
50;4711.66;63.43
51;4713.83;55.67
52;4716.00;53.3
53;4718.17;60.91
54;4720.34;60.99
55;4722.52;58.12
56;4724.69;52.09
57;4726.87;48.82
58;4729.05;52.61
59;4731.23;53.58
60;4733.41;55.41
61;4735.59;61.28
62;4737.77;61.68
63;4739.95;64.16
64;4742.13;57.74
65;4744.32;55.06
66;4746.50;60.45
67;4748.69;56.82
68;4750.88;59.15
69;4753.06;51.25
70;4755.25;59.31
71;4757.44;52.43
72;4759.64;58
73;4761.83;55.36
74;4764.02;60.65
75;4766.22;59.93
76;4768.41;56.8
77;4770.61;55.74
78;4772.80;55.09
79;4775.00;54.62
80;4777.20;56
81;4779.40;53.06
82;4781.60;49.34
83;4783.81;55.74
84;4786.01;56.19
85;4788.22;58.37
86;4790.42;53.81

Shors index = -32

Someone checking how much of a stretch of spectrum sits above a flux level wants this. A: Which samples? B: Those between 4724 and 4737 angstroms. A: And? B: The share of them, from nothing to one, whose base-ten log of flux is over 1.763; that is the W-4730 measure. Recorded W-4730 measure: 0.17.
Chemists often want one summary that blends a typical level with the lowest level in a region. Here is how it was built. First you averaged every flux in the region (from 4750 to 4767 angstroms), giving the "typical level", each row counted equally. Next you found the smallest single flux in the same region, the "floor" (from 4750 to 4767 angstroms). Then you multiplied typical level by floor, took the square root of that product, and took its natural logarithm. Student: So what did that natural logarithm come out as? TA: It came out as 3.99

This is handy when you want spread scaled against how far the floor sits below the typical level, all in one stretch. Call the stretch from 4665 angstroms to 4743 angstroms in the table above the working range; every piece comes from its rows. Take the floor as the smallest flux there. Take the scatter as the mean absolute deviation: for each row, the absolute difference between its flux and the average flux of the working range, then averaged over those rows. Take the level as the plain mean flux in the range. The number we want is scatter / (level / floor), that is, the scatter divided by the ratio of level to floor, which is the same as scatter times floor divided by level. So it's 3.1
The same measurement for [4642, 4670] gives 3.5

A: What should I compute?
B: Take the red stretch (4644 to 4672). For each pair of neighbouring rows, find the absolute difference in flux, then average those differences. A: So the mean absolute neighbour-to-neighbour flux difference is 6.6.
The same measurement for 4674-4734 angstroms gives 5.3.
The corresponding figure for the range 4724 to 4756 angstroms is 3.9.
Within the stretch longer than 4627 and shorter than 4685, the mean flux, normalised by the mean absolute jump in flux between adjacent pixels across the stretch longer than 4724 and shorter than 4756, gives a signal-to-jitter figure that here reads 14.5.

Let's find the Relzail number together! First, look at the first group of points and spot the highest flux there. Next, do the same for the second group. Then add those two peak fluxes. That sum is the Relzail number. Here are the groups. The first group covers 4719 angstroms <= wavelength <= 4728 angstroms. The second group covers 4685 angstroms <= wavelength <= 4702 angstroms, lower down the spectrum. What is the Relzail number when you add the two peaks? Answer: 128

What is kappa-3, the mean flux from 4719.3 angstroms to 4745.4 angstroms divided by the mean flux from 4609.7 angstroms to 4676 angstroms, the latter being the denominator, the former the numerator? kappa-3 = 1.00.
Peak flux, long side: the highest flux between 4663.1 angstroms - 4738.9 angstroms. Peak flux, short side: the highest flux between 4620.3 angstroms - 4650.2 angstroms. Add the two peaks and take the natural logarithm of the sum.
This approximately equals 4.89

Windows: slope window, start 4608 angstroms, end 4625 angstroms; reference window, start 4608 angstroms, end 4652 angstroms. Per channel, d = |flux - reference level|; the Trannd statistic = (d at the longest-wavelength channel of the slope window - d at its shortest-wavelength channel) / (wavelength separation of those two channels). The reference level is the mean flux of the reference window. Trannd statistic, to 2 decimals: -0.16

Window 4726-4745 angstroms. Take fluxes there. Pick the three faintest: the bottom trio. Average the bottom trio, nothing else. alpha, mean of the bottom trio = 51.7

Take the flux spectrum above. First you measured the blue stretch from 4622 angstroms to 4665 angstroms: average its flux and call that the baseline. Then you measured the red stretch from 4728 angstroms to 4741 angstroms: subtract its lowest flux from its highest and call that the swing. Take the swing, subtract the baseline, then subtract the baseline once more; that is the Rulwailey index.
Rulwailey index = -104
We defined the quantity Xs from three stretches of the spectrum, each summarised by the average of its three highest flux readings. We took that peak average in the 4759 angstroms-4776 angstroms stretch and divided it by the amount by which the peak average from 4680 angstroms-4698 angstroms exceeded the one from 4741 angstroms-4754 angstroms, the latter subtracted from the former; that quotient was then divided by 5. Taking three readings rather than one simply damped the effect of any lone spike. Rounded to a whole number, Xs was -71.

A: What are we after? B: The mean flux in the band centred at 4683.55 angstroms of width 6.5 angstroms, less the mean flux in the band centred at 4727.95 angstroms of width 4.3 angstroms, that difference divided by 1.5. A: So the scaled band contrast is 1.1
